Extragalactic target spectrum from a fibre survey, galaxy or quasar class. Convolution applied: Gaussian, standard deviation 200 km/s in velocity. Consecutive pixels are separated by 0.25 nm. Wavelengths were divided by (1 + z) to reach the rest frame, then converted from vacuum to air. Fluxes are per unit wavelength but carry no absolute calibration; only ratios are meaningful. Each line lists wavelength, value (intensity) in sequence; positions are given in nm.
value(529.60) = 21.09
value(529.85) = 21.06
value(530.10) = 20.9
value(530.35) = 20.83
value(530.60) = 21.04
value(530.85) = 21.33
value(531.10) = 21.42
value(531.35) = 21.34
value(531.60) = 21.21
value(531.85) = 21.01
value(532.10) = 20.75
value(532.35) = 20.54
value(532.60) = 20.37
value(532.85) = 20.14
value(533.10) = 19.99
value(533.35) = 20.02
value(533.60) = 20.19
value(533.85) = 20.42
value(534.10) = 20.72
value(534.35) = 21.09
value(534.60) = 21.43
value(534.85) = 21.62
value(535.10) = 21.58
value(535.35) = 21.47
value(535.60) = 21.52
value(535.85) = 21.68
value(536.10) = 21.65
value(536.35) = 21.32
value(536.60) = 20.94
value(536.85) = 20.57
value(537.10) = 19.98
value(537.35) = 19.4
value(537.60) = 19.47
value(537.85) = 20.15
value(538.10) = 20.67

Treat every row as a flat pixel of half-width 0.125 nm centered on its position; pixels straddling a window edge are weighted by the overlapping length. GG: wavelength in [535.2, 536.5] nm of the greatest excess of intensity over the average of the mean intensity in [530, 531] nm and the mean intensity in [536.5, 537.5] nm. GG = 535.85 nm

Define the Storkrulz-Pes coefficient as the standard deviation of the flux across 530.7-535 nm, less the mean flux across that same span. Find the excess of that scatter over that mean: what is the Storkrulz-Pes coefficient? -20.3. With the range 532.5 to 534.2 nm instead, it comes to -20.0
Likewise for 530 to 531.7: -20.9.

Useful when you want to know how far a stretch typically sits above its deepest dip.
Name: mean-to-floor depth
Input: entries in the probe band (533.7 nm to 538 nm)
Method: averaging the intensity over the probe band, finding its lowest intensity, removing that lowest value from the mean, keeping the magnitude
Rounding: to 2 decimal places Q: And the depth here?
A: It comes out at 1.48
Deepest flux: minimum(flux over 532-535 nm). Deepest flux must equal 19.99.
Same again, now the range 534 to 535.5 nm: 20.72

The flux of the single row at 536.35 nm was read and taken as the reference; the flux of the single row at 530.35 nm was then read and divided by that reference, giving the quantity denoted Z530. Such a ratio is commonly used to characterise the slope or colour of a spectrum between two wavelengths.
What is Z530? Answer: 0.98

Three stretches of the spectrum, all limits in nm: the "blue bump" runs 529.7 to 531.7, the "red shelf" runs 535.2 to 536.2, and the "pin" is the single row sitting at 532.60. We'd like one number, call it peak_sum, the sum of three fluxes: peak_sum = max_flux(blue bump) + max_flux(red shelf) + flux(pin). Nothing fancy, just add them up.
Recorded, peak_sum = 63.5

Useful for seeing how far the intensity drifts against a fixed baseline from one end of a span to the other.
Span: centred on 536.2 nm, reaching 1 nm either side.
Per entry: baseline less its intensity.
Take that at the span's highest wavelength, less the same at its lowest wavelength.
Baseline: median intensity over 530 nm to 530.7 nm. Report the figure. 1.5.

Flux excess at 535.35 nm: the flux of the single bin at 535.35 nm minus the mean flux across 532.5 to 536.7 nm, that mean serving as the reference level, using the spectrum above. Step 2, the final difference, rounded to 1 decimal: 0.5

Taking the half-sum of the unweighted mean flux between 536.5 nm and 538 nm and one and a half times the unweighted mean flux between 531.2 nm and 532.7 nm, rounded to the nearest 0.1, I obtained 25.7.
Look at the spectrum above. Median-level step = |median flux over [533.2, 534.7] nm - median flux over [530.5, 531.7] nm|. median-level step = 0.76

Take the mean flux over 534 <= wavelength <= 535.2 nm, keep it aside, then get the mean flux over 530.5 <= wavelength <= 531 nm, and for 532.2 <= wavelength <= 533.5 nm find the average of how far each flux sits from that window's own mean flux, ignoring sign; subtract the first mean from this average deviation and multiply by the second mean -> -447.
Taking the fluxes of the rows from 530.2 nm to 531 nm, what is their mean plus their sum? 84.3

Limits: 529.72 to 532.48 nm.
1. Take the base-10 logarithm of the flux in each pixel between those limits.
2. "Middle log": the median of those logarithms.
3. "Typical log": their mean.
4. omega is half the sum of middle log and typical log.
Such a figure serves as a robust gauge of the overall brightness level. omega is 1.32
